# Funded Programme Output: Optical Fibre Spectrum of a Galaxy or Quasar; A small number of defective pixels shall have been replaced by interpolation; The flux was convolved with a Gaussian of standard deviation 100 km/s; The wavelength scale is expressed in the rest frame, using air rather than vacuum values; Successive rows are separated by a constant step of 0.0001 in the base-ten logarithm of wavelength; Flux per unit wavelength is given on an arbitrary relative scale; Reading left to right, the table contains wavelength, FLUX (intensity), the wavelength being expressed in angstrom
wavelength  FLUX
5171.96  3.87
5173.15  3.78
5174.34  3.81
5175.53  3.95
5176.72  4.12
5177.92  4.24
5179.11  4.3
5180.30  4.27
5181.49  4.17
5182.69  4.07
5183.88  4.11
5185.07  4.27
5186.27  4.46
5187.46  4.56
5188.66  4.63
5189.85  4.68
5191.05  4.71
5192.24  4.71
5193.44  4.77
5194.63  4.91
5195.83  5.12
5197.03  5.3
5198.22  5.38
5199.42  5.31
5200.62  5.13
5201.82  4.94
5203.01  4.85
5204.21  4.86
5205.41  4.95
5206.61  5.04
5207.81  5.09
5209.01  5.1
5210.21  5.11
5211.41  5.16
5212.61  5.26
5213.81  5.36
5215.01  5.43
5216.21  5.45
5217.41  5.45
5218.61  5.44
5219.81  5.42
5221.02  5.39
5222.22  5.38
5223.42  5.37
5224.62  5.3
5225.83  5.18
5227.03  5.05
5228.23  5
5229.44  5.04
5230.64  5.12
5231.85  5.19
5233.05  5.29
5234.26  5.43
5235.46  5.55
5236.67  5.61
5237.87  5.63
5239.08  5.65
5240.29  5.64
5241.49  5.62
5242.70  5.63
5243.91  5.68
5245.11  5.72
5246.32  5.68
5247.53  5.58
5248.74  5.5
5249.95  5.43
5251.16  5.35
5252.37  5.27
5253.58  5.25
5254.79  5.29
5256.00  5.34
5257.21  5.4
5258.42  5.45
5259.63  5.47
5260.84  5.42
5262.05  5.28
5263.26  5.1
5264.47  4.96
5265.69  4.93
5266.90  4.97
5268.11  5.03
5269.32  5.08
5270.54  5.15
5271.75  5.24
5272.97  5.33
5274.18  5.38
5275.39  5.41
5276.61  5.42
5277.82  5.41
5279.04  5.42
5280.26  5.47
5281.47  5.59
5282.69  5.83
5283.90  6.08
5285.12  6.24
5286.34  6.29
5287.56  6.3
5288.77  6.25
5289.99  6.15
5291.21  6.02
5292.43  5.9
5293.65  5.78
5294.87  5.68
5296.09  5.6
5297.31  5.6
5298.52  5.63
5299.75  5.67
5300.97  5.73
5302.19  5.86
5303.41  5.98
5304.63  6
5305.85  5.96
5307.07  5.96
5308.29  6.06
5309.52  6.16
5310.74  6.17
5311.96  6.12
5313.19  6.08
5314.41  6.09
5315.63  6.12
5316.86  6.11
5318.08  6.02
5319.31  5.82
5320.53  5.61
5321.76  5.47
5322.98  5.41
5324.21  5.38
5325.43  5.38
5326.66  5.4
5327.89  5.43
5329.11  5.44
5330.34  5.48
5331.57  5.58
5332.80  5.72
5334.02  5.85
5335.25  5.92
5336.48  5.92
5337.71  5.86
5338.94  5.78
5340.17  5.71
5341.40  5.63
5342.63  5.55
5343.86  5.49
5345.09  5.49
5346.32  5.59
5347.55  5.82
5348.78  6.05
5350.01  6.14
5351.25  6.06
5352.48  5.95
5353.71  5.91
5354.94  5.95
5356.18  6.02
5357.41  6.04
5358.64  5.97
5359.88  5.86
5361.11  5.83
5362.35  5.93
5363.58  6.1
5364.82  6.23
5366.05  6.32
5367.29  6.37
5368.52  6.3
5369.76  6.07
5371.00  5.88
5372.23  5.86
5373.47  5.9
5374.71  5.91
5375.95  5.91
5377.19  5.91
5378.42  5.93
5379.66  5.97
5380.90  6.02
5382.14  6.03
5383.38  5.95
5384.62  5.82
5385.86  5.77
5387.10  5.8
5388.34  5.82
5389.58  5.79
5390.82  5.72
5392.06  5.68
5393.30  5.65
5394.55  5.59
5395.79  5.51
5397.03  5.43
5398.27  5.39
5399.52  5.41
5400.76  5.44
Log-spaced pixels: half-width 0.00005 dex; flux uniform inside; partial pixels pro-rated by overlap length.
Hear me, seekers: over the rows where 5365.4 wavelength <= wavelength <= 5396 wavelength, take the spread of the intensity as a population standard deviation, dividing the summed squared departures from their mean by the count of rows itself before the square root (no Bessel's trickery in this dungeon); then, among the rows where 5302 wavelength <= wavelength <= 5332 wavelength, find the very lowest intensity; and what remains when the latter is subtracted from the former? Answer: -5.17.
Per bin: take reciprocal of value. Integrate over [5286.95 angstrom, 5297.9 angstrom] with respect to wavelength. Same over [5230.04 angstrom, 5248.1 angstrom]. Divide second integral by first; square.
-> 3.1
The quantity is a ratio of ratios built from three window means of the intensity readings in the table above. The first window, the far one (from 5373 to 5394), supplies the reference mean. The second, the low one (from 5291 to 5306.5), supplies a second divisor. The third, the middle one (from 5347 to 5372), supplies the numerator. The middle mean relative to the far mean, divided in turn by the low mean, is 0.178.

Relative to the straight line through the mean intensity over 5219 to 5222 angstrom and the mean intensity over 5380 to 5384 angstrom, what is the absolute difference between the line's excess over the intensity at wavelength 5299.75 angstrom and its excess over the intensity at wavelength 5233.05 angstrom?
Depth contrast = 0.13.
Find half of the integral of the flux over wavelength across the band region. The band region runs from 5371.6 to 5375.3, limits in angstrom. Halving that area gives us 10.9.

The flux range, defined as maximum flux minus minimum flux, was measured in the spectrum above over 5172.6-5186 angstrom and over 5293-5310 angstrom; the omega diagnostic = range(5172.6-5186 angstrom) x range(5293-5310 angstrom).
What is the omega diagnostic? 0.29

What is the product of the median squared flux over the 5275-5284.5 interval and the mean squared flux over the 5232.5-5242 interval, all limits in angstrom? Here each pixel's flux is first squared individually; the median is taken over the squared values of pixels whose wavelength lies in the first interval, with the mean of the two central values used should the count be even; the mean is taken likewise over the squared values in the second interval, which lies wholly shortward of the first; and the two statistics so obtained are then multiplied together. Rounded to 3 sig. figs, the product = 915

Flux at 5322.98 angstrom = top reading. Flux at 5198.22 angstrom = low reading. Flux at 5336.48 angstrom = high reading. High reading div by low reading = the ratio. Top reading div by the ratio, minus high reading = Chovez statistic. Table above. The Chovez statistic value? -1.00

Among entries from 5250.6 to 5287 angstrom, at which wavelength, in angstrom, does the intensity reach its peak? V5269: 5286.34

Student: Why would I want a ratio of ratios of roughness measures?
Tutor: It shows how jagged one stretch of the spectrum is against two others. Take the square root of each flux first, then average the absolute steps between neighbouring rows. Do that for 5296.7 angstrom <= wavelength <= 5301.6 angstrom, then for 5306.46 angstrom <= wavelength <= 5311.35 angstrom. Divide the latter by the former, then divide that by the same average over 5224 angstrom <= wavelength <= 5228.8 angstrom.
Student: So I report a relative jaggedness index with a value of 71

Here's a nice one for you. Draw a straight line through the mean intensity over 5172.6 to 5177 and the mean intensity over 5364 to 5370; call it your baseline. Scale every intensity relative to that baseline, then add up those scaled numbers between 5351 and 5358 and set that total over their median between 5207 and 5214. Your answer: 5.0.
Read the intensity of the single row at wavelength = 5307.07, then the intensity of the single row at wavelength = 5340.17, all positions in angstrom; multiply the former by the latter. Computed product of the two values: 34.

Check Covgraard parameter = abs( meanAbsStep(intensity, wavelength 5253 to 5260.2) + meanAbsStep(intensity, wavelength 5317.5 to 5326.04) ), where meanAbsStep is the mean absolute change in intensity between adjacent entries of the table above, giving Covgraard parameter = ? 0.151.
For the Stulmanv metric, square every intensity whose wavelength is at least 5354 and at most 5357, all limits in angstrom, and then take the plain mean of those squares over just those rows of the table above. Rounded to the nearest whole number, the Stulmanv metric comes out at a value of 36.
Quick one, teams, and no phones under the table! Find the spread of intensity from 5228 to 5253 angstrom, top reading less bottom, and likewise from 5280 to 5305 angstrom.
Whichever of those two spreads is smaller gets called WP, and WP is 0.72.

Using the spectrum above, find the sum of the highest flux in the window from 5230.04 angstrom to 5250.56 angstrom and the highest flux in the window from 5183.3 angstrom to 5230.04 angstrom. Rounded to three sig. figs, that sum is 11.2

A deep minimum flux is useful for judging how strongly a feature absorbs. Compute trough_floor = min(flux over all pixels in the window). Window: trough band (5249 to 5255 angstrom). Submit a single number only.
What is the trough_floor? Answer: 5.25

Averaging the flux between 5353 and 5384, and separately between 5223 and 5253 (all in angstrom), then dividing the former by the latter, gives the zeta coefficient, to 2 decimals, 1.11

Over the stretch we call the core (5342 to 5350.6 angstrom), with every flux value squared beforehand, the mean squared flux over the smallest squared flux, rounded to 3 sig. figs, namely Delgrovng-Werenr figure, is 1.09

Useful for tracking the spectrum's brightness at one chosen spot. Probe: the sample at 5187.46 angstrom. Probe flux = 4.56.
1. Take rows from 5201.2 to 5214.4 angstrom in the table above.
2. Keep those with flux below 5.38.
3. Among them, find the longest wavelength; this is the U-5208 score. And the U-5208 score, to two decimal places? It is 5213.81 angstrom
